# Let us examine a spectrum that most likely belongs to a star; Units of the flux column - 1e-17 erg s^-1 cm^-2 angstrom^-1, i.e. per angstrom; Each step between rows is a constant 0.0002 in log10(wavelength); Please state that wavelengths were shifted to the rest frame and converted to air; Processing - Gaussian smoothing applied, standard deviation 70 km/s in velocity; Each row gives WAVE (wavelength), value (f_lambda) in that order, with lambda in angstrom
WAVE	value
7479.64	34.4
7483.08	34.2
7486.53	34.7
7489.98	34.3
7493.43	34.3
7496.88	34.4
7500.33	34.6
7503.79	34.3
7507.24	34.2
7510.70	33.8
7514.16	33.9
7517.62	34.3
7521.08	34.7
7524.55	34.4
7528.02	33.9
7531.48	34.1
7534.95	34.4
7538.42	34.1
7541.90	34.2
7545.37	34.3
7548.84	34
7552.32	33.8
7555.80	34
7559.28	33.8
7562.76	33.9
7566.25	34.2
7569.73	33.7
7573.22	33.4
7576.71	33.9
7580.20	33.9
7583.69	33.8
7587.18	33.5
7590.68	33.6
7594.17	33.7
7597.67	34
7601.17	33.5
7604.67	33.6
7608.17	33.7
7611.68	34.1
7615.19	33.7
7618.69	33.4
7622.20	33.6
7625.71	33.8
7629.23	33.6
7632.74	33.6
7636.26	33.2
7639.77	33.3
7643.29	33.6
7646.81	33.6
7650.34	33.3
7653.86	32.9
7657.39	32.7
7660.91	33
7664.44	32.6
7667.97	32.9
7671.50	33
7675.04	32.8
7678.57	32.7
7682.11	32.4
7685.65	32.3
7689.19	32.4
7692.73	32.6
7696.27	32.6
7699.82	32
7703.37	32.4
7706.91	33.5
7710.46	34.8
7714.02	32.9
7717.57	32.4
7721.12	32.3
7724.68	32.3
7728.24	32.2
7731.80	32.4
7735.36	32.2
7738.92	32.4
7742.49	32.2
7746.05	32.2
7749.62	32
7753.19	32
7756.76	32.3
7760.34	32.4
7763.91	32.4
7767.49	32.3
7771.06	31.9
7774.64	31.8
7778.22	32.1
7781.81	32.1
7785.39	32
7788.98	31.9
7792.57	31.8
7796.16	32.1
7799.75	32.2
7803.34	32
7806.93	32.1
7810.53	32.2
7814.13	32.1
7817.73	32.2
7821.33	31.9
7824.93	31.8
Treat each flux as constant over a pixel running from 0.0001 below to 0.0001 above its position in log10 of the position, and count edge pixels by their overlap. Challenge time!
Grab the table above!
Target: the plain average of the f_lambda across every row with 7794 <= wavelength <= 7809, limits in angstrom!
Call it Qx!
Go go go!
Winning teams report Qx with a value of 32.1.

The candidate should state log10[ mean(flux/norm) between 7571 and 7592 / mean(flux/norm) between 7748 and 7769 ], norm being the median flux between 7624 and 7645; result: 0.0191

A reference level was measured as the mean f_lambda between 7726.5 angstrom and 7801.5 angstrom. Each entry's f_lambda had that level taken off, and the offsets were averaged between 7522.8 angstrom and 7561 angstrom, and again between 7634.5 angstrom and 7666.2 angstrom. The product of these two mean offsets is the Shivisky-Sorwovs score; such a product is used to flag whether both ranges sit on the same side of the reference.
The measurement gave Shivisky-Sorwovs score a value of 1.9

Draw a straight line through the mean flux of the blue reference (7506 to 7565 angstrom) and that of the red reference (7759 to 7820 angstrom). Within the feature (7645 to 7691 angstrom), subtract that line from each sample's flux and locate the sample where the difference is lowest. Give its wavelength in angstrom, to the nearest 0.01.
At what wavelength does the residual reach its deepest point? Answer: 7685.65 angstrom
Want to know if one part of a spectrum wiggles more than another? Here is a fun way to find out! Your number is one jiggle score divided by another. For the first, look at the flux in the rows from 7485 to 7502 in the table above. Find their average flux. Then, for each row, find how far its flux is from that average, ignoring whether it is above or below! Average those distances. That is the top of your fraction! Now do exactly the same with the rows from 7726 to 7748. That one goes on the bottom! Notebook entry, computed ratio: 1.71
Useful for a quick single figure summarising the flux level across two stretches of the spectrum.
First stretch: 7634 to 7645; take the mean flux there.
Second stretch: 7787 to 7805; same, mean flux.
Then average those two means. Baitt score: 32.7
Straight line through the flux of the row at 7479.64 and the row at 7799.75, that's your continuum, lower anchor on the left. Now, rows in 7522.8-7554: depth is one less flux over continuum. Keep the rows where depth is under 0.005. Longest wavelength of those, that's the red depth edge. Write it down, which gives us 7552.32 angstrom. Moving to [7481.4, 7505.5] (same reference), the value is 7503.79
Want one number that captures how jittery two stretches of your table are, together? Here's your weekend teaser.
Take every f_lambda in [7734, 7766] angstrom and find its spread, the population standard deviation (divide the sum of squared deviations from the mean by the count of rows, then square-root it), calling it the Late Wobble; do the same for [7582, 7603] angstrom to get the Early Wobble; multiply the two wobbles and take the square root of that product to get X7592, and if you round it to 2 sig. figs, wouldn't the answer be 0.16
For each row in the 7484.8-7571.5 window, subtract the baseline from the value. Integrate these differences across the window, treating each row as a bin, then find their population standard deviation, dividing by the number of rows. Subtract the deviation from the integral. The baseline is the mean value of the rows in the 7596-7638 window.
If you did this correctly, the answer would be 45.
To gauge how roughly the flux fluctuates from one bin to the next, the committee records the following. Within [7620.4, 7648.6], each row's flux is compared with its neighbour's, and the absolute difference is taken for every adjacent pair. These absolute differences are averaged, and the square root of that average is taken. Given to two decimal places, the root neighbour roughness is 0.41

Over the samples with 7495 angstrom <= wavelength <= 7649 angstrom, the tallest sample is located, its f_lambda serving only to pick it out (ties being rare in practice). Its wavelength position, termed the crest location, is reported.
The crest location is 7521.08 angstrom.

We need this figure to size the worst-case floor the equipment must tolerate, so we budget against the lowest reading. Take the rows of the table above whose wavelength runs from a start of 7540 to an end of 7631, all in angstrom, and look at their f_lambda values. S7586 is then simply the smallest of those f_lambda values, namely 33.4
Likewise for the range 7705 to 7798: 31.8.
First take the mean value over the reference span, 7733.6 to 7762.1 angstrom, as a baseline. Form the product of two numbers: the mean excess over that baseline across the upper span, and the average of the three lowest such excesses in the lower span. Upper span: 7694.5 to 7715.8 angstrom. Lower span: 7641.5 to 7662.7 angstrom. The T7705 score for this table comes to 0.54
